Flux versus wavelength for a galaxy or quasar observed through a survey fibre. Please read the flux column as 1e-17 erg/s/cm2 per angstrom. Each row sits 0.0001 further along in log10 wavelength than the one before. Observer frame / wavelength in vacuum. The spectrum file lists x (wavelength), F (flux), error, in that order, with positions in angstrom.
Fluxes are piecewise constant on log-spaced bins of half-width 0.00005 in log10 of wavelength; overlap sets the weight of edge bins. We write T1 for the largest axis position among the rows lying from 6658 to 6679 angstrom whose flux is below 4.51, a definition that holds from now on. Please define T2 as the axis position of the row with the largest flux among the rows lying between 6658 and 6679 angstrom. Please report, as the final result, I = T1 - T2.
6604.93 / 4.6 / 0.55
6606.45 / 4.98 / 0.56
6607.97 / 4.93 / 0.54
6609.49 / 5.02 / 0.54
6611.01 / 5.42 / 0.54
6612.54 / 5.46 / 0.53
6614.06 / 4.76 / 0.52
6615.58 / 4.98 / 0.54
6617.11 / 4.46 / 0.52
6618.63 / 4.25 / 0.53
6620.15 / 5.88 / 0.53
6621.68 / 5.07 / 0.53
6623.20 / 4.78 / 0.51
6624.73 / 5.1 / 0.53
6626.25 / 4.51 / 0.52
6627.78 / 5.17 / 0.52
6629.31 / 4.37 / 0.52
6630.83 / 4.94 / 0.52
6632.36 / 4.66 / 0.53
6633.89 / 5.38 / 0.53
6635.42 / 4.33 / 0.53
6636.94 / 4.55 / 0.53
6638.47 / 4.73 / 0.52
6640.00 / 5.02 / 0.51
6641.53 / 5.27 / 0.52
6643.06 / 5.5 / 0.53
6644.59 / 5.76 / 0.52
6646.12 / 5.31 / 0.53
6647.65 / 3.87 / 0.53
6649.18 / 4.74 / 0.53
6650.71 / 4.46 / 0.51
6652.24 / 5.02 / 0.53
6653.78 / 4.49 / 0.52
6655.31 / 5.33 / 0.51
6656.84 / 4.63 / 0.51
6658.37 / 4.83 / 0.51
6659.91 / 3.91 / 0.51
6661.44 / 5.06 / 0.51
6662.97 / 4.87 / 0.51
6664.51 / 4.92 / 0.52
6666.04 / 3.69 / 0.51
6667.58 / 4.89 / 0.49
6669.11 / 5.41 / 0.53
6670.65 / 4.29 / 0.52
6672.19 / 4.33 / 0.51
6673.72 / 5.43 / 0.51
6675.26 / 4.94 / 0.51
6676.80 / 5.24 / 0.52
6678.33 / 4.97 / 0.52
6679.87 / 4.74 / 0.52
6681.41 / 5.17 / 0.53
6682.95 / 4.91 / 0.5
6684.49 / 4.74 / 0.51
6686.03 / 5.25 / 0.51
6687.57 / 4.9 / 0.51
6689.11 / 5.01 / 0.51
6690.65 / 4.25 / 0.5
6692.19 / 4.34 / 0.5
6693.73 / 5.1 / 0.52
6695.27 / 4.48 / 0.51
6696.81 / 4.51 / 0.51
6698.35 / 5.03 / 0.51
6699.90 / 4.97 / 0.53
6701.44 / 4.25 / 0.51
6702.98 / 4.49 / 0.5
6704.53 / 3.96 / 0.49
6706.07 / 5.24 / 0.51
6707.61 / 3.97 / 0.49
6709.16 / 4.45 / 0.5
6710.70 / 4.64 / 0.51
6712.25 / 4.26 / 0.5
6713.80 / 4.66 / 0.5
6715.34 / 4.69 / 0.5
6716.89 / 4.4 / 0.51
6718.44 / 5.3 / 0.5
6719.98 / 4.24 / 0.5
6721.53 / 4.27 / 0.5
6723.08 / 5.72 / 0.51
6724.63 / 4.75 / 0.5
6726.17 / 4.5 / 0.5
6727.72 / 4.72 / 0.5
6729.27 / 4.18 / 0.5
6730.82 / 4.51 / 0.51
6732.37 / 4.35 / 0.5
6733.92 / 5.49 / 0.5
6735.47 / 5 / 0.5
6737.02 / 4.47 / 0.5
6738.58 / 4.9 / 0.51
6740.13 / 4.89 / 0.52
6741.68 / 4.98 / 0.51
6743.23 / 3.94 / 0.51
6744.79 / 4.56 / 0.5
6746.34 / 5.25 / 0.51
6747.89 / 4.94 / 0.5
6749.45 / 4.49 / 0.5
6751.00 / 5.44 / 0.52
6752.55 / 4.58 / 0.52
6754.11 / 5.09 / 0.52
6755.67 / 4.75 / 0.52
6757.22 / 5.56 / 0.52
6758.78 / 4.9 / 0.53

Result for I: -1.5 angstrom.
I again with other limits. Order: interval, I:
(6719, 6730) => 6.2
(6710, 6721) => 1.5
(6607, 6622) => -1.5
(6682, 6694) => 6.2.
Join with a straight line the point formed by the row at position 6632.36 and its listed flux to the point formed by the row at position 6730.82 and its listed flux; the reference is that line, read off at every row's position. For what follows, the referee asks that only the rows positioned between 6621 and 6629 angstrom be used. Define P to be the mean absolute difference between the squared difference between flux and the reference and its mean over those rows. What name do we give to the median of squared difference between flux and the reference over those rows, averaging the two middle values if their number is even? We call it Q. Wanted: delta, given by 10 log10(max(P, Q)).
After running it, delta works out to -8.1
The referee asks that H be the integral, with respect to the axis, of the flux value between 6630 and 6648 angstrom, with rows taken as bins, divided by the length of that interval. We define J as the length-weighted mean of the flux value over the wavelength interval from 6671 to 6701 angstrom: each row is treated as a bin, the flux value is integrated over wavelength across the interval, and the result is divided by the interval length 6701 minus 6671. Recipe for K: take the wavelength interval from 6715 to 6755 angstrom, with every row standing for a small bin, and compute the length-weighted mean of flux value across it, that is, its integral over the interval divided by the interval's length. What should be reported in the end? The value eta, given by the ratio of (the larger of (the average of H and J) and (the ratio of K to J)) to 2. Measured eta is 2.45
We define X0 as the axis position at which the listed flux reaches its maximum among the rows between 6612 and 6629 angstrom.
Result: 6620.15 angstrom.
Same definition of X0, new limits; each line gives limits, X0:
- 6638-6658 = 6644.59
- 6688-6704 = 6693.73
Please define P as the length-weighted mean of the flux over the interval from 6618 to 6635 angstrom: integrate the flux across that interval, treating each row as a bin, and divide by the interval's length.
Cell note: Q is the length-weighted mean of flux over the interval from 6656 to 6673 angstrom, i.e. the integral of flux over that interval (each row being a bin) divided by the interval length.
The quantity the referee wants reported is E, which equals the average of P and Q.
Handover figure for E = 4.77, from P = 4.91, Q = 4.63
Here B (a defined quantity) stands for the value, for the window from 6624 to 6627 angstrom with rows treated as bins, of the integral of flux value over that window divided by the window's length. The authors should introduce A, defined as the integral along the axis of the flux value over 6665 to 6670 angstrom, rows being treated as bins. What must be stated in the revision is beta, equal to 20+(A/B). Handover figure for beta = 24.9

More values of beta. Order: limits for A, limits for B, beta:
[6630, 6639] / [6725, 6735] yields 29.2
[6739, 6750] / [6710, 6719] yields 31.2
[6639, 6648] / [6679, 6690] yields 29.4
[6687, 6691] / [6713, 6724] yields 24.0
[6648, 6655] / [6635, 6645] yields 26.5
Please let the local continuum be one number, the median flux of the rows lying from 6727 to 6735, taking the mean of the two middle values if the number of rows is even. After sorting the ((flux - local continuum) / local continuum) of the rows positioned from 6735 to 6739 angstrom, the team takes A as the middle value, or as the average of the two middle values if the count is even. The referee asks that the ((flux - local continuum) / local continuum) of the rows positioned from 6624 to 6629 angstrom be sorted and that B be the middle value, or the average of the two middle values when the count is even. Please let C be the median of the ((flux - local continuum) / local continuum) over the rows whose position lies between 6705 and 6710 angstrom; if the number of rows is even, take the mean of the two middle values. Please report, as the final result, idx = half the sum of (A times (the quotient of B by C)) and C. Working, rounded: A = 0.086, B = 0.13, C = -0.01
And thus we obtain -0.43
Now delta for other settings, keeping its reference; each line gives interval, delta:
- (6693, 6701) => -7.7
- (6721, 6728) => -3.5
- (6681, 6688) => -8.2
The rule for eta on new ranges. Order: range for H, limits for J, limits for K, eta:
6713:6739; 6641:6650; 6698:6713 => 2.44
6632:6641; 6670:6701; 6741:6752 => 2.41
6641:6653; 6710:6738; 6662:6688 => 2.42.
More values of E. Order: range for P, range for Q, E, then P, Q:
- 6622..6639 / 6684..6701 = 4.78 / 4.78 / 4.77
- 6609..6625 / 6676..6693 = 4.94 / 5.01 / 4.87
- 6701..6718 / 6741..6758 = 4.67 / 4.47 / 4.87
